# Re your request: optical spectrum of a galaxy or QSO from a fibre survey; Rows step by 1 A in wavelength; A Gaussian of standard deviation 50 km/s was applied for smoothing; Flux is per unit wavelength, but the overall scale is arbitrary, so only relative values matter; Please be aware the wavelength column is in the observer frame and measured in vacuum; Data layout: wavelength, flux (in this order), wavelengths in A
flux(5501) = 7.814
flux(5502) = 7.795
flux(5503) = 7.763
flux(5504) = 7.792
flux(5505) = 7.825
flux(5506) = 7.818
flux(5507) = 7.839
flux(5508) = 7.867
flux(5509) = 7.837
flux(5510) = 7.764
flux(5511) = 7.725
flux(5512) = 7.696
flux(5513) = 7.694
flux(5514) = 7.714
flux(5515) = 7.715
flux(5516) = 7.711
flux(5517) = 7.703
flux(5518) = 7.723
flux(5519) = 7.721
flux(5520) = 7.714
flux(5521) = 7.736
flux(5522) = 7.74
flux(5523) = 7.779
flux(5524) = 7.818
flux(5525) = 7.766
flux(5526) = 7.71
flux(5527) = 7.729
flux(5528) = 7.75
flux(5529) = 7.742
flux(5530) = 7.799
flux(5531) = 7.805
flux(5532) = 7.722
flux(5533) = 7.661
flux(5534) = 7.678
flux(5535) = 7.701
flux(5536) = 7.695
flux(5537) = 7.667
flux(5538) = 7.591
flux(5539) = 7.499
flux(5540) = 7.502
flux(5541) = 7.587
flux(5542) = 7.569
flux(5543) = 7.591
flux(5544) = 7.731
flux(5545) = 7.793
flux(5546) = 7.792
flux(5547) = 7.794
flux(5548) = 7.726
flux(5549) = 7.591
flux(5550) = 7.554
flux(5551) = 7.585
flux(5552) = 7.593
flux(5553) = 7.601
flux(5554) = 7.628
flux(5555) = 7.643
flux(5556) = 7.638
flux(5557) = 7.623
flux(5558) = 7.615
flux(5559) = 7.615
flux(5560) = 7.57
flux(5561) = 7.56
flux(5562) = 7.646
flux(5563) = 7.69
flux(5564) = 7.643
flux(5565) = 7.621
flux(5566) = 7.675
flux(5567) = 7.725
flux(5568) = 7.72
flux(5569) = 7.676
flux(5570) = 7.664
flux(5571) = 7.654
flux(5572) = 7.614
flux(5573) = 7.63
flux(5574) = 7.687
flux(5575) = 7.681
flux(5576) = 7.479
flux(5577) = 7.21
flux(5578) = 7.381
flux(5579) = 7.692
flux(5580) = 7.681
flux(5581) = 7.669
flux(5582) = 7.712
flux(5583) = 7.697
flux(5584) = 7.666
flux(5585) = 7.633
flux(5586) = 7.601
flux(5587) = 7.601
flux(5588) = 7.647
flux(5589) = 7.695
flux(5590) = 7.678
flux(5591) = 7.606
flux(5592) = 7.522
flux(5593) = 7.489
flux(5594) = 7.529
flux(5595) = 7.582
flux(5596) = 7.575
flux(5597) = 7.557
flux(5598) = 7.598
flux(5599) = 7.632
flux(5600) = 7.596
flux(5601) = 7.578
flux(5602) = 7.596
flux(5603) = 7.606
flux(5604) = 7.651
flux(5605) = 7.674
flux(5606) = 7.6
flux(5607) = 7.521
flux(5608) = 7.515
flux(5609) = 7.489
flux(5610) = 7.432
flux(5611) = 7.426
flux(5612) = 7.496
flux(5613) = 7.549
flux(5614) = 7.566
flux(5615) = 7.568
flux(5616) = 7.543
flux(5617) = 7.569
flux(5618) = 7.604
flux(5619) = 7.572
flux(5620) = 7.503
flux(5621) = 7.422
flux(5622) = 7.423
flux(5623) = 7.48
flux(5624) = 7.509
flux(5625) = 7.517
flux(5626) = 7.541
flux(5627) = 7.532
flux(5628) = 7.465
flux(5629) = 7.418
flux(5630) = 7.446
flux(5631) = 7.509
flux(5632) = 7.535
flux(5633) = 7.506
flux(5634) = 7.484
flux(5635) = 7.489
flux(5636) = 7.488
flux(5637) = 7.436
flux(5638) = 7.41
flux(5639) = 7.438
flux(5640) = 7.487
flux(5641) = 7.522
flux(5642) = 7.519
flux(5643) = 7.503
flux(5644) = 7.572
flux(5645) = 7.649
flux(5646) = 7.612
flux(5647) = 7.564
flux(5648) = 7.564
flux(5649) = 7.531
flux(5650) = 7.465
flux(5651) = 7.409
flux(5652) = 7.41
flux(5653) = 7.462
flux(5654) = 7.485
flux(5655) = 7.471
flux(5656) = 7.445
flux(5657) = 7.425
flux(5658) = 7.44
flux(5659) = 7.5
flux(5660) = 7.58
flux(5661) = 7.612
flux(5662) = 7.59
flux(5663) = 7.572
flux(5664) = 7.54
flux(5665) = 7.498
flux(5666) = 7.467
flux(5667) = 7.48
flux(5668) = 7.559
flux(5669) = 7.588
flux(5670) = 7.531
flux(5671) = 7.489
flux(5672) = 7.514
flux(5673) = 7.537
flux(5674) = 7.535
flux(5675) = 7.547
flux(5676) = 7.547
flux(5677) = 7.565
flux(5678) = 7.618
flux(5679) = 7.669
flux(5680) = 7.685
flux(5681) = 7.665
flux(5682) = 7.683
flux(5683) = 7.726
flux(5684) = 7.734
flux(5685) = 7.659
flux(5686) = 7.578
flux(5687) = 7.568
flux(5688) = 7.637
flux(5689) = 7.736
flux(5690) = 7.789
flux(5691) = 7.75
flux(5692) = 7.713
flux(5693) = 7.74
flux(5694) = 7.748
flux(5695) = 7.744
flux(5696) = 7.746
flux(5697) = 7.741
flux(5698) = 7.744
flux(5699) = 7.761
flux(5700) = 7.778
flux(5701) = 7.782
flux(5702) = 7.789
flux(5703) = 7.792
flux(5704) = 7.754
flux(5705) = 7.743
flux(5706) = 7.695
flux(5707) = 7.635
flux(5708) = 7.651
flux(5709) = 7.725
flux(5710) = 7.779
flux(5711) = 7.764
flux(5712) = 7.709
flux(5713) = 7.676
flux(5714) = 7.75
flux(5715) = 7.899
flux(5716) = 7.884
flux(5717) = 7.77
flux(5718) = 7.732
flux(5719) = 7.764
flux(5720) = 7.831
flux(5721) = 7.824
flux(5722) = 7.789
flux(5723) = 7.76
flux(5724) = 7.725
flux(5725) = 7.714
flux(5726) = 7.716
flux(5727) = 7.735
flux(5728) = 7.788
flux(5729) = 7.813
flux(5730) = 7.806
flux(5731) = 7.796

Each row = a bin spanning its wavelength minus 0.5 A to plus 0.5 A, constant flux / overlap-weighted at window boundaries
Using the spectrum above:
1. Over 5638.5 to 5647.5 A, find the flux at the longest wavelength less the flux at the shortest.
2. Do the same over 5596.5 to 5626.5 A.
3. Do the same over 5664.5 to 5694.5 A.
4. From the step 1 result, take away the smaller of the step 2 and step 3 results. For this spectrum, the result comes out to 0.14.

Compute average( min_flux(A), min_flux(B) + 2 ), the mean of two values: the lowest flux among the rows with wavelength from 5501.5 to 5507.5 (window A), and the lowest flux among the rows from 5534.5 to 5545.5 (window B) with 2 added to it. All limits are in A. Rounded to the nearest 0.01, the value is 8.63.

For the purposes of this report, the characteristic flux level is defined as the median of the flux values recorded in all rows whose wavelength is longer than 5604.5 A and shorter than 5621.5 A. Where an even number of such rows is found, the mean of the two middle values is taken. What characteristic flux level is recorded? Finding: 7.54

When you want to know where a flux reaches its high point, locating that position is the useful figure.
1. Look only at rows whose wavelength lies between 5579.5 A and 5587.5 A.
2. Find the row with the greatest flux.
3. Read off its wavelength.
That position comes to 5582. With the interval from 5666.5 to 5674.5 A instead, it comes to 5669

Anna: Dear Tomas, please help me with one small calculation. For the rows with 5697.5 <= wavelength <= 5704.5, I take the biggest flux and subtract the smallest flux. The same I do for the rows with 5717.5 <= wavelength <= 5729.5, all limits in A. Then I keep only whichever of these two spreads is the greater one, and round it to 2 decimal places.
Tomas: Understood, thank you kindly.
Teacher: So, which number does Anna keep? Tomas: 0.12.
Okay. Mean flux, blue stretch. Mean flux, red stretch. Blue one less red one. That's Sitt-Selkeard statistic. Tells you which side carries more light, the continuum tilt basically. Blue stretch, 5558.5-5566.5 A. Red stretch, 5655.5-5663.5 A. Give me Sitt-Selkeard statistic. 0.11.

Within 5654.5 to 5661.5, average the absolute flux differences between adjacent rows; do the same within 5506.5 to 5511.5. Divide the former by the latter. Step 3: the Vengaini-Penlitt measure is 0.9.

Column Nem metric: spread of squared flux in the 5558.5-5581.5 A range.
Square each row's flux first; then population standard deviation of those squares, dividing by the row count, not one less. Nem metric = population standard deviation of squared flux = 1.73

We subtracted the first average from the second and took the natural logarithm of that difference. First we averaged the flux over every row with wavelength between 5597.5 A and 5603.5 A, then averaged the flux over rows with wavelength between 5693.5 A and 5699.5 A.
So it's -1.9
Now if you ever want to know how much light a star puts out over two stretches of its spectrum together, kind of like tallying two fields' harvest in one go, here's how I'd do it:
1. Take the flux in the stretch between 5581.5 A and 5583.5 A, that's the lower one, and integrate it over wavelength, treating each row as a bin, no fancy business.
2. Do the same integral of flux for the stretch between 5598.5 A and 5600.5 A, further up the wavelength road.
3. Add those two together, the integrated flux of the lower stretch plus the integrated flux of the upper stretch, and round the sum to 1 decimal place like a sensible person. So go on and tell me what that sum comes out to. 30.6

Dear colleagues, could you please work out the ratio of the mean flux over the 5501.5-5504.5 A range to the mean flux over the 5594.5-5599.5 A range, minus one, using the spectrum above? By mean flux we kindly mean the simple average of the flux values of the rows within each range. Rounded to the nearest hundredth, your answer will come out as 0.03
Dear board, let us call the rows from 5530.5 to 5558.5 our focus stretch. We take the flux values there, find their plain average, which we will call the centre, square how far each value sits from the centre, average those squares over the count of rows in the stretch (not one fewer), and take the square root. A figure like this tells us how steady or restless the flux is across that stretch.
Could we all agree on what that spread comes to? 0.084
